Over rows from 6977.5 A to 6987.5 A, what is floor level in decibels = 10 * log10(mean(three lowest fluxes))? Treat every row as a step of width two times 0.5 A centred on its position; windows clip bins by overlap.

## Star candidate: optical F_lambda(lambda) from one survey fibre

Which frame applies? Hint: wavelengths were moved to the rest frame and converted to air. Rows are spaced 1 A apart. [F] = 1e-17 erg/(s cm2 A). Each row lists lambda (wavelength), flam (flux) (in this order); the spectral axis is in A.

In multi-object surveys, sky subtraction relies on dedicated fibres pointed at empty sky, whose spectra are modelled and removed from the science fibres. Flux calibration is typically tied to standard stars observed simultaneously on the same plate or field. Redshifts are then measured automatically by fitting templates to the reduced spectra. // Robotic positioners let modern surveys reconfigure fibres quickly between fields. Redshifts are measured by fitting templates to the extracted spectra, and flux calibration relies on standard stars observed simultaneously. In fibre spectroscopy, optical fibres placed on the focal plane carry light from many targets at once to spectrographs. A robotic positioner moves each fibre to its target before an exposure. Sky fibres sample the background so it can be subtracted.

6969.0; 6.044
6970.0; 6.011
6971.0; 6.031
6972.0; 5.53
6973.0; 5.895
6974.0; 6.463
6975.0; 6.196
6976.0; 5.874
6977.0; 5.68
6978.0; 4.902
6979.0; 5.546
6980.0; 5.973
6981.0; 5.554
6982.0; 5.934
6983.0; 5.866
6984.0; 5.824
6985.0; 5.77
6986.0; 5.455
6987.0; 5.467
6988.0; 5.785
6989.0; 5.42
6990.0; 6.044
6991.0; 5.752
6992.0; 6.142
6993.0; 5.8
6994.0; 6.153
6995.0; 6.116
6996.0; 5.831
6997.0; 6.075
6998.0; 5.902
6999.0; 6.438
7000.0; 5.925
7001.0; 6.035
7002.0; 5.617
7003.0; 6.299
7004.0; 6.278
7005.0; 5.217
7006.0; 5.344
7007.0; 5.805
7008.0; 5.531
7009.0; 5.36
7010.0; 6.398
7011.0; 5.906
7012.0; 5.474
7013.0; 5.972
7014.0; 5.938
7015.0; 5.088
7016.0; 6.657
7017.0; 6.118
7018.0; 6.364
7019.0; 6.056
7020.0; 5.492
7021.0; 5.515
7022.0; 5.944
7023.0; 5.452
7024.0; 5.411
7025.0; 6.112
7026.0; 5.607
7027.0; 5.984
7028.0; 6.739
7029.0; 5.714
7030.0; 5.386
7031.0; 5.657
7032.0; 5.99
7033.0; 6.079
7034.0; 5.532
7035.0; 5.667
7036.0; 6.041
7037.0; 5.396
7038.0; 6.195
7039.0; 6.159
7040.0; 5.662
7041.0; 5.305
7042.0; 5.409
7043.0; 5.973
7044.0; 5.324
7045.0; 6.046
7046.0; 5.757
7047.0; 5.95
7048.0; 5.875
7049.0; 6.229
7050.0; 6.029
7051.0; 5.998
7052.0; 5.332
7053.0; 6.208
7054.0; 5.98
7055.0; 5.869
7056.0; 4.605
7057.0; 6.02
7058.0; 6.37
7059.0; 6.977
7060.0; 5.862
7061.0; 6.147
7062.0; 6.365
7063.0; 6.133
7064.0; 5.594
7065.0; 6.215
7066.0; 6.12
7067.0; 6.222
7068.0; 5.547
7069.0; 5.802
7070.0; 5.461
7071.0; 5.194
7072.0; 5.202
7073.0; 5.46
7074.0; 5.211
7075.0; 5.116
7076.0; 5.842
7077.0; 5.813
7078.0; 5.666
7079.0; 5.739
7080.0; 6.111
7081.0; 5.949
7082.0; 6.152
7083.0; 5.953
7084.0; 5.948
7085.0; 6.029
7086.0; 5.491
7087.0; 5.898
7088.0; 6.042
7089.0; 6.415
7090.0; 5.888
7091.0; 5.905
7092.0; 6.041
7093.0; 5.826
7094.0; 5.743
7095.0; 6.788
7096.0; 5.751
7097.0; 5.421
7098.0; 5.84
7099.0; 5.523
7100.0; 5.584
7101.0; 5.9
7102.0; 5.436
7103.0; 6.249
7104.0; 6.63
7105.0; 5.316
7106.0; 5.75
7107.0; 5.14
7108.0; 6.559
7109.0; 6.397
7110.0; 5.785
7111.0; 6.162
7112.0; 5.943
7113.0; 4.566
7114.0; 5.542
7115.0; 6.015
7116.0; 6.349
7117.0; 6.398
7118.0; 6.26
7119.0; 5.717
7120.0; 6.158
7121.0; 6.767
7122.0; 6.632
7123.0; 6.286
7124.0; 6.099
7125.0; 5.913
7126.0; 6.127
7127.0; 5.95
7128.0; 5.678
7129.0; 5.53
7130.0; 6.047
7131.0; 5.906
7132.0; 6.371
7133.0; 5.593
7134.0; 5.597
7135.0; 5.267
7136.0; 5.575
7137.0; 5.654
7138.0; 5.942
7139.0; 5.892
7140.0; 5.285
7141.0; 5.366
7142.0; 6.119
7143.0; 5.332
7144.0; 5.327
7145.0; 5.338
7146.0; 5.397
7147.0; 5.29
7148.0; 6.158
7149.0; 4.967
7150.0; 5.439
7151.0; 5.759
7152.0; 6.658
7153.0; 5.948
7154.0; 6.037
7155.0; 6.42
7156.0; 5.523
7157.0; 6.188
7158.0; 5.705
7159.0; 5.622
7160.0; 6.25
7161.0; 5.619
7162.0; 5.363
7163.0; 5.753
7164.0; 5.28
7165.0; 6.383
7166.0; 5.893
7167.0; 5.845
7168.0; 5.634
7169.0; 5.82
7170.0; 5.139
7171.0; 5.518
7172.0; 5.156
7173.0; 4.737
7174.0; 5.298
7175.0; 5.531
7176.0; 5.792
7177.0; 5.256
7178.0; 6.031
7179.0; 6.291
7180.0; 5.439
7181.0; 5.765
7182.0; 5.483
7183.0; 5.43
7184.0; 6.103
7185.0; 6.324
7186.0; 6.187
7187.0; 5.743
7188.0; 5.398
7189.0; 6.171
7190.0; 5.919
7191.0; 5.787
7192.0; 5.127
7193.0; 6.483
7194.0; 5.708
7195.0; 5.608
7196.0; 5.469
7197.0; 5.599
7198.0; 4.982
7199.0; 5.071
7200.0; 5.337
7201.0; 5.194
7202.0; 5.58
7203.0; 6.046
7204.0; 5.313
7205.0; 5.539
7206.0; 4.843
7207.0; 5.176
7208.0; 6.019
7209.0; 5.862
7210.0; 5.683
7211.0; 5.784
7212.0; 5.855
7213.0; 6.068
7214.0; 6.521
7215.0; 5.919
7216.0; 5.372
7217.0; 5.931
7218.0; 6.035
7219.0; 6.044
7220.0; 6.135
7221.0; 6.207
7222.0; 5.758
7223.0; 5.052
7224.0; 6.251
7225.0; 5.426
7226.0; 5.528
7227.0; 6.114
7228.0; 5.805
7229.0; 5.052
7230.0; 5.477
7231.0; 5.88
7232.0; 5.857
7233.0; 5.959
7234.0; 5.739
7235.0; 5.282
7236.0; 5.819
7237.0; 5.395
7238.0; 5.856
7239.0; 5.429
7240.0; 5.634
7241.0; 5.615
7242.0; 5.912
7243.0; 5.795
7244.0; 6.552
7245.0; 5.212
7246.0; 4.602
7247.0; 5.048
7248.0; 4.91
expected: 7.22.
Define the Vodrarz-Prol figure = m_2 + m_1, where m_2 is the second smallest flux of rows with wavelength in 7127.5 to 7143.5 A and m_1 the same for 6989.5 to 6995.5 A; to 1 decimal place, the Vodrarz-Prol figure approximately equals 11.1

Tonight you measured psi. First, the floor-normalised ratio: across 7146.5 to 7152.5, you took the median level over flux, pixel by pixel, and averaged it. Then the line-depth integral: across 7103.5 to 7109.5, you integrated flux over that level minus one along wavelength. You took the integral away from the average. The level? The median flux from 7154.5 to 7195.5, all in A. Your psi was 0.74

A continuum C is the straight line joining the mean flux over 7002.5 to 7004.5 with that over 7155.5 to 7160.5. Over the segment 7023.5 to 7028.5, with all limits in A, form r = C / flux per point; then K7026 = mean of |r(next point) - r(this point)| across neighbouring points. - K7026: 0.10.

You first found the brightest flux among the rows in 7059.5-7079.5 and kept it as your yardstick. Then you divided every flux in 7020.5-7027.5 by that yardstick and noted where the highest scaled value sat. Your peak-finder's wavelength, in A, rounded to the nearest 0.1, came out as 7025.0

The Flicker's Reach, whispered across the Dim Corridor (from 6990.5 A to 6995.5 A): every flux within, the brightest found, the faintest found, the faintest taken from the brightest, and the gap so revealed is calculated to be 0.40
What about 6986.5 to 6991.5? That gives 0.62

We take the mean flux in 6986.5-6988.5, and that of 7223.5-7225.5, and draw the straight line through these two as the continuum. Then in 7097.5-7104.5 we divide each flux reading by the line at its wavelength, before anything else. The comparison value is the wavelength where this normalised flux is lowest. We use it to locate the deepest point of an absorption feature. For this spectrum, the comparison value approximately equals 7102.0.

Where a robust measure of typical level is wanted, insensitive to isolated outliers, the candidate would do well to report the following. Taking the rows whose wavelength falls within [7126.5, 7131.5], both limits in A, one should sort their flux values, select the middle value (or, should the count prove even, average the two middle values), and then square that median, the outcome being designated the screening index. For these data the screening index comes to 34.9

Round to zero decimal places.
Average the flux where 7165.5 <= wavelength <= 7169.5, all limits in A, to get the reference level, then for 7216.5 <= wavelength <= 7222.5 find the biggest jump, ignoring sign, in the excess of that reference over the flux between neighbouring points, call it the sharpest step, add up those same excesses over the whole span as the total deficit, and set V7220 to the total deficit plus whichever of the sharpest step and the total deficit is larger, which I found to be -1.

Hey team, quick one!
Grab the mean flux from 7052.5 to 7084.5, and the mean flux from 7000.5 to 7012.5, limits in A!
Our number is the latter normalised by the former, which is 0.99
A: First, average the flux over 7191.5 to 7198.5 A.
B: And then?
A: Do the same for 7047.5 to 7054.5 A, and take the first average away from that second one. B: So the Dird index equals 0.4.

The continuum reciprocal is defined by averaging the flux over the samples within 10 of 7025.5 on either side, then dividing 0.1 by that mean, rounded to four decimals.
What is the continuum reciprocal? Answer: 0.0170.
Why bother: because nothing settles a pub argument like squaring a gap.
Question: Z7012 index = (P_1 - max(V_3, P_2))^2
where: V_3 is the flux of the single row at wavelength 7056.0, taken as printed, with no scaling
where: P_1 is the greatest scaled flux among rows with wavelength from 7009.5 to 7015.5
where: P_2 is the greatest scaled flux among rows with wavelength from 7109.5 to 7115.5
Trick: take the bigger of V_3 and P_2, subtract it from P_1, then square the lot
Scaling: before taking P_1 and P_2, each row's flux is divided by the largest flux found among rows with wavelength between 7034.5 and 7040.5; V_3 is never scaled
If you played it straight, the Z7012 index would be 13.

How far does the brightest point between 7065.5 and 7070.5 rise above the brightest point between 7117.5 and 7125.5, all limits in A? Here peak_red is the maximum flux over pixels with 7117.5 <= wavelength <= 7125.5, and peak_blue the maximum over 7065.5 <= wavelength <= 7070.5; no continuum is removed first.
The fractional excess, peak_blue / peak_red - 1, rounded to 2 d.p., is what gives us -0.08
